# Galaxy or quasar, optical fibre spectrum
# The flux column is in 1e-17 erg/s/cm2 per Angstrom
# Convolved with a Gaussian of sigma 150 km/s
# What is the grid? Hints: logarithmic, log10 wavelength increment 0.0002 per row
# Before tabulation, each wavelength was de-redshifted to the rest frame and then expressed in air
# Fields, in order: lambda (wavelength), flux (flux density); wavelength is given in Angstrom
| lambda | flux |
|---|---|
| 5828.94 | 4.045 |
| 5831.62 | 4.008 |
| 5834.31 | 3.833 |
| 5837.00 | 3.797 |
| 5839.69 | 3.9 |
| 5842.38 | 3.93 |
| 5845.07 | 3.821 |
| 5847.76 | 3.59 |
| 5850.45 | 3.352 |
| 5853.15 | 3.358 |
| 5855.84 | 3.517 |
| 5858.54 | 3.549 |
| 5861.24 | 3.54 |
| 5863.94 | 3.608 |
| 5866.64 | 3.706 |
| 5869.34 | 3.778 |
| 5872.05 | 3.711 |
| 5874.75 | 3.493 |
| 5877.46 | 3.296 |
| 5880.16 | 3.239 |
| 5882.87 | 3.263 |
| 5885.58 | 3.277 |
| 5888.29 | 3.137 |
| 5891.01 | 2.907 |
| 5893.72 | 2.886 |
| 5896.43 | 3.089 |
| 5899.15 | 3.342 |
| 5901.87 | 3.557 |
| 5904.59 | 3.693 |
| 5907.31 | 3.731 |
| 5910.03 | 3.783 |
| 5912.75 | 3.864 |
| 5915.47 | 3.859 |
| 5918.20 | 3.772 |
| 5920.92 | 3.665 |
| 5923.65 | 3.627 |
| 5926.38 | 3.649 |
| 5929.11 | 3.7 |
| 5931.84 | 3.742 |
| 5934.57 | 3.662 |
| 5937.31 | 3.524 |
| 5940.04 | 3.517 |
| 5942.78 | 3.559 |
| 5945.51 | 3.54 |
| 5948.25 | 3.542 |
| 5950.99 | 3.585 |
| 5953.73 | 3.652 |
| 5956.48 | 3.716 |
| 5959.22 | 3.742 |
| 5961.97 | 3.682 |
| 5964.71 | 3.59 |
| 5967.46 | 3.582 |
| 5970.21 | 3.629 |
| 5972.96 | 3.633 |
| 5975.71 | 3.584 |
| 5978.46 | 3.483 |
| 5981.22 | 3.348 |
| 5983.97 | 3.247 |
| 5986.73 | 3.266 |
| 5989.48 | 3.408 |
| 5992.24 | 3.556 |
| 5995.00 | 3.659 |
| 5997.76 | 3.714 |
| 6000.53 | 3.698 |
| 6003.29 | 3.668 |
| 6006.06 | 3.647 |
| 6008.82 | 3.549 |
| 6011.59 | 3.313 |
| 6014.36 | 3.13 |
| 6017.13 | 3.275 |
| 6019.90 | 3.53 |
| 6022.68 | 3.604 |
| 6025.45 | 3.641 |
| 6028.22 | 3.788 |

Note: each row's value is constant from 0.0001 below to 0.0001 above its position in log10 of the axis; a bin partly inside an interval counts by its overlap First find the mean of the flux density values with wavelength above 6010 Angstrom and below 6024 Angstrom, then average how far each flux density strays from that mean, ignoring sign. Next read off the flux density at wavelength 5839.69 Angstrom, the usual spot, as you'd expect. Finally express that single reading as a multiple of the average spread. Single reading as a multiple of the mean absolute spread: 25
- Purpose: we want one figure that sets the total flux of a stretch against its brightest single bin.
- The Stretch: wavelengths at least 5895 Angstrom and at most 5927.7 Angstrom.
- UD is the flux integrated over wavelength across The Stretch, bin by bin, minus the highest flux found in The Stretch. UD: 115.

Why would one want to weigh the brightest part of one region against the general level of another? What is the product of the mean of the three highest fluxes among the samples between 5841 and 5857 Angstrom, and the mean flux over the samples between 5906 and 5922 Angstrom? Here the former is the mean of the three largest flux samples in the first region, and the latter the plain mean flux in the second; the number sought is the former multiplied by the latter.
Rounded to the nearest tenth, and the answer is 14.3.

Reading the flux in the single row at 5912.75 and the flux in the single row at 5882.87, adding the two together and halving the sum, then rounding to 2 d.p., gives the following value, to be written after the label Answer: 3.56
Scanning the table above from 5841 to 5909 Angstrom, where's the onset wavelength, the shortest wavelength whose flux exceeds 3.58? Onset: 5842.38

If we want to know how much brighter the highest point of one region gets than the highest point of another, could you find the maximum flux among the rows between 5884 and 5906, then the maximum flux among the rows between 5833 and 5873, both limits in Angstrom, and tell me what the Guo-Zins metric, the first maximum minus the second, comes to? -0.24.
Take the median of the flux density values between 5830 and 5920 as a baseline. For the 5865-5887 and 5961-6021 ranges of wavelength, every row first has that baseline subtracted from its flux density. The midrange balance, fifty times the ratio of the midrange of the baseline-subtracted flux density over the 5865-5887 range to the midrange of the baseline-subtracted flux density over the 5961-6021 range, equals 24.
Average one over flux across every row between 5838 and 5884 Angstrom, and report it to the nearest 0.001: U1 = 0.281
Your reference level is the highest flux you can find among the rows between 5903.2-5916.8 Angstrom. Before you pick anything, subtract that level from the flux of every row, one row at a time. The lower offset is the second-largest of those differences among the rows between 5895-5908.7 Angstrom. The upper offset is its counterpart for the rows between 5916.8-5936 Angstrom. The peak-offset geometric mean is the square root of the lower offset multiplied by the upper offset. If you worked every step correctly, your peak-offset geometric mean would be 0.144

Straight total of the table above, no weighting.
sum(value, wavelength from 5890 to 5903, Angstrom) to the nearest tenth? 15.8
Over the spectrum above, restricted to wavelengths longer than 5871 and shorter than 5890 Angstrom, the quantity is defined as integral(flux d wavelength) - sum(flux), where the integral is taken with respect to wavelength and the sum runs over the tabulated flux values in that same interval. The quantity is 40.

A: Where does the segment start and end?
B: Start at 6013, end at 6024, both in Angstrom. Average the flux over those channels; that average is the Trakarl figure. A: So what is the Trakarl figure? 3.38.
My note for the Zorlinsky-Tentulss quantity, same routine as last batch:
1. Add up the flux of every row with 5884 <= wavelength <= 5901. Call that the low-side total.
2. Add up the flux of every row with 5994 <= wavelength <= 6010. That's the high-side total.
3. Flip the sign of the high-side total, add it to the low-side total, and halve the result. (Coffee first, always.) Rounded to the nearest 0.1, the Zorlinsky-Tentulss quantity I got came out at -1.6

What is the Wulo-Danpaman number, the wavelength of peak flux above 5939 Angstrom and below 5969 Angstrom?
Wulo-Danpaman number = 5959.22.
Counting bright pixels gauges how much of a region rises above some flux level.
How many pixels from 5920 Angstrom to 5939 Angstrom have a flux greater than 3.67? 2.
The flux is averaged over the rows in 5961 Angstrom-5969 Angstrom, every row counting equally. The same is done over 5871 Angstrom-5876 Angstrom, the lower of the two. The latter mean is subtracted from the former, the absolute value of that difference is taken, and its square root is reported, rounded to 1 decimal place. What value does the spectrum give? 0.1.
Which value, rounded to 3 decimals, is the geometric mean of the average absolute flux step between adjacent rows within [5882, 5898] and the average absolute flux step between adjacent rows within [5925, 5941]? 0.088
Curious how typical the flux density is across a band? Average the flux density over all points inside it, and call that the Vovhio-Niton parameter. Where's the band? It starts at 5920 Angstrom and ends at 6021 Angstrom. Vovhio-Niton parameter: 3.56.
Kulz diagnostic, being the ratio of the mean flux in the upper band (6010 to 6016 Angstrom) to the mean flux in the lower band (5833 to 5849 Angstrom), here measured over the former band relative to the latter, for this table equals 0.85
